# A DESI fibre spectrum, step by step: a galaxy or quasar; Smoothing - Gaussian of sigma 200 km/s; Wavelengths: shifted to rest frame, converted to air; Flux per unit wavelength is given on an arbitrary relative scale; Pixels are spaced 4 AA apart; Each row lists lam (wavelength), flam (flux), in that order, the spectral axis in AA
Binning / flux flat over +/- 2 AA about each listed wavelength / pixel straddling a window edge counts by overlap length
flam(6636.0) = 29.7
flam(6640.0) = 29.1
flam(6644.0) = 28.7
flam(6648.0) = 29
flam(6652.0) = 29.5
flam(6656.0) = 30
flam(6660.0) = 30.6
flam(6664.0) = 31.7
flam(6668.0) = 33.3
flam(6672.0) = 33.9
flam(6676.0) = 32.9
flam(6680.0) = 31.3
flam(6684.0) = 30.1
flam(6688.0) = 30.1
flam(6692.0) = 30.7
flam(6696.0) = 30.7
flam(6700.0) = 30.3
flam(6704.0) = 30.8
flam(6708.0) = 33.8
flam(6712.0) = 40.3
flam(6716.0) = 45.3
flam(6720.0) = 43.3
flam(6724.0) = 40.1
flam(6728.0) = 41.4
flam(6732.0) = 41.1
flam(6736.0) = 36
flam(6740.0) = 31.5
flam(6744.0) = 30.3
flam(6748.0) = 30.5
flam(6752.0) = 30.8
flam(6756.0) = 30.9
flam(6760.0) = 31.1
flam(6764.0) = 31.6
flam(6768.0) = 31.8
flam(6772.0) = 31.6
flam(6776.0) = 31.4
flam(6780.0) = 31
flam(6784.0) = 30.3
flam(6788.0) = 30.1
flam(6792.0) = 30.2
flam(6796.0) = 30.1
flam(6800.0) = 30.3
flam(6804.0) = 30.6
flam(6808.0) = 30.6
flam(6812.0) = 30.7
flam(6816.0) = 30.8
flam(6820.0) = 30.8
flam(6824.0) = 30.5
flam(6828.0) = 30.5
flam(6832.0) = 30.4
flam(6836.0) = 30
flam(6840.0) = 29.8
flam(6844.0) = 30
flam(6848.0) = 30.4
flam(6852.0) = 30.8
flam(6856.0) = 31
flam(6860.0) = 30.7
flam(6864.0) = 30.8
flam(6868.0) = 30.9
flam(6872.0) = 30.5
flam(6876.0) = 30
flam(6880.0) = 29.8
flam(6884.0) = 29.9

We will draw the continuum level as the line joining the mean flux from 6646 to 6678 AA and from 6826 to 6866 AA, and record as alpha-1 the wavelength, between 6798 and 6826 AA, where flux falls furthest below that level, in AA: 6800.0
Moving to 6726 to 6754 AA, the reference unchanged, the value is 6744.0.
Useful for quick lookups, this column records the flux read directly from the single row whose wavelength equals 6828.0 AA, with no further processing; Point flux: 30.5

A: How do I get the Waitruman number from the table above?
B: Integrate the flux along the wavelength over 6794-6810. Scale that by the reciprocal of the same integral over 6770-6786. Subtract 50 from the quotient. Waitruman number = -49.0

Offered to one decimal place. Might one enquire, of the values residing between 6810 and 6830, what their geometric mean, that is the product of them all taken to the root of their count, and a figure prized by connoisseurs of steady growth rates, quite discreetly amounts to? 30.7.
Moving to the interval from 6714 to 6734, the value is 42.2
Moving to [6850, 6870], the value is 30.8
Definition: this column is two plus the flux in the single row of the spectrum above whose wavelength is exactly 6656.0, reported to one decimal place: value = 32.0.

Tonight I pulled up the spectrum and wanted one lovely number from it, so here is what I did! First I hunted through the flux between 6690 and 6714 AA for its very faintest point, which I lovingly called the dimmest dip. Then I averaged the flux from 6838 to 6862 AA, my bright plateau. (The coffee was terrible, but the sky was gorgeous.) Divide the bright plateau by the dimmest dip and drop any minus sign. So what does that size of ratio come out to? 1.00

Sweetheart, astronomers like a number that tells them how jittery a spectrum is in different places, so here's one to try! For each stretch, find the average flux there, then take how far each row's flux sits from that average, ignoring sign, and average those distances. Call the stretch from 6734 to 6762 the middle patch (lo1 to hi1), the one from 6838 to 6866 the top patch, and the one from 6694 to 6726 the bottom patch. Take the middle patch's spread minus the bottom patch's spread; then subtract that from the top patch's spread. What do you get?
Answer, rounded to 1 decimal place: 4.5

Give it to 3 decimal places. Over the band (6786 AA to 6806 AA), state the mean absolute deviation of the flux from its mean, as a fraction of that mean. 0.005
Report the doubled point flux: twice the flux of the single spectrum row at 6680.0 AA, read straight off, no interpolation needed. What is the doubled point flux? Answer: 62.6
